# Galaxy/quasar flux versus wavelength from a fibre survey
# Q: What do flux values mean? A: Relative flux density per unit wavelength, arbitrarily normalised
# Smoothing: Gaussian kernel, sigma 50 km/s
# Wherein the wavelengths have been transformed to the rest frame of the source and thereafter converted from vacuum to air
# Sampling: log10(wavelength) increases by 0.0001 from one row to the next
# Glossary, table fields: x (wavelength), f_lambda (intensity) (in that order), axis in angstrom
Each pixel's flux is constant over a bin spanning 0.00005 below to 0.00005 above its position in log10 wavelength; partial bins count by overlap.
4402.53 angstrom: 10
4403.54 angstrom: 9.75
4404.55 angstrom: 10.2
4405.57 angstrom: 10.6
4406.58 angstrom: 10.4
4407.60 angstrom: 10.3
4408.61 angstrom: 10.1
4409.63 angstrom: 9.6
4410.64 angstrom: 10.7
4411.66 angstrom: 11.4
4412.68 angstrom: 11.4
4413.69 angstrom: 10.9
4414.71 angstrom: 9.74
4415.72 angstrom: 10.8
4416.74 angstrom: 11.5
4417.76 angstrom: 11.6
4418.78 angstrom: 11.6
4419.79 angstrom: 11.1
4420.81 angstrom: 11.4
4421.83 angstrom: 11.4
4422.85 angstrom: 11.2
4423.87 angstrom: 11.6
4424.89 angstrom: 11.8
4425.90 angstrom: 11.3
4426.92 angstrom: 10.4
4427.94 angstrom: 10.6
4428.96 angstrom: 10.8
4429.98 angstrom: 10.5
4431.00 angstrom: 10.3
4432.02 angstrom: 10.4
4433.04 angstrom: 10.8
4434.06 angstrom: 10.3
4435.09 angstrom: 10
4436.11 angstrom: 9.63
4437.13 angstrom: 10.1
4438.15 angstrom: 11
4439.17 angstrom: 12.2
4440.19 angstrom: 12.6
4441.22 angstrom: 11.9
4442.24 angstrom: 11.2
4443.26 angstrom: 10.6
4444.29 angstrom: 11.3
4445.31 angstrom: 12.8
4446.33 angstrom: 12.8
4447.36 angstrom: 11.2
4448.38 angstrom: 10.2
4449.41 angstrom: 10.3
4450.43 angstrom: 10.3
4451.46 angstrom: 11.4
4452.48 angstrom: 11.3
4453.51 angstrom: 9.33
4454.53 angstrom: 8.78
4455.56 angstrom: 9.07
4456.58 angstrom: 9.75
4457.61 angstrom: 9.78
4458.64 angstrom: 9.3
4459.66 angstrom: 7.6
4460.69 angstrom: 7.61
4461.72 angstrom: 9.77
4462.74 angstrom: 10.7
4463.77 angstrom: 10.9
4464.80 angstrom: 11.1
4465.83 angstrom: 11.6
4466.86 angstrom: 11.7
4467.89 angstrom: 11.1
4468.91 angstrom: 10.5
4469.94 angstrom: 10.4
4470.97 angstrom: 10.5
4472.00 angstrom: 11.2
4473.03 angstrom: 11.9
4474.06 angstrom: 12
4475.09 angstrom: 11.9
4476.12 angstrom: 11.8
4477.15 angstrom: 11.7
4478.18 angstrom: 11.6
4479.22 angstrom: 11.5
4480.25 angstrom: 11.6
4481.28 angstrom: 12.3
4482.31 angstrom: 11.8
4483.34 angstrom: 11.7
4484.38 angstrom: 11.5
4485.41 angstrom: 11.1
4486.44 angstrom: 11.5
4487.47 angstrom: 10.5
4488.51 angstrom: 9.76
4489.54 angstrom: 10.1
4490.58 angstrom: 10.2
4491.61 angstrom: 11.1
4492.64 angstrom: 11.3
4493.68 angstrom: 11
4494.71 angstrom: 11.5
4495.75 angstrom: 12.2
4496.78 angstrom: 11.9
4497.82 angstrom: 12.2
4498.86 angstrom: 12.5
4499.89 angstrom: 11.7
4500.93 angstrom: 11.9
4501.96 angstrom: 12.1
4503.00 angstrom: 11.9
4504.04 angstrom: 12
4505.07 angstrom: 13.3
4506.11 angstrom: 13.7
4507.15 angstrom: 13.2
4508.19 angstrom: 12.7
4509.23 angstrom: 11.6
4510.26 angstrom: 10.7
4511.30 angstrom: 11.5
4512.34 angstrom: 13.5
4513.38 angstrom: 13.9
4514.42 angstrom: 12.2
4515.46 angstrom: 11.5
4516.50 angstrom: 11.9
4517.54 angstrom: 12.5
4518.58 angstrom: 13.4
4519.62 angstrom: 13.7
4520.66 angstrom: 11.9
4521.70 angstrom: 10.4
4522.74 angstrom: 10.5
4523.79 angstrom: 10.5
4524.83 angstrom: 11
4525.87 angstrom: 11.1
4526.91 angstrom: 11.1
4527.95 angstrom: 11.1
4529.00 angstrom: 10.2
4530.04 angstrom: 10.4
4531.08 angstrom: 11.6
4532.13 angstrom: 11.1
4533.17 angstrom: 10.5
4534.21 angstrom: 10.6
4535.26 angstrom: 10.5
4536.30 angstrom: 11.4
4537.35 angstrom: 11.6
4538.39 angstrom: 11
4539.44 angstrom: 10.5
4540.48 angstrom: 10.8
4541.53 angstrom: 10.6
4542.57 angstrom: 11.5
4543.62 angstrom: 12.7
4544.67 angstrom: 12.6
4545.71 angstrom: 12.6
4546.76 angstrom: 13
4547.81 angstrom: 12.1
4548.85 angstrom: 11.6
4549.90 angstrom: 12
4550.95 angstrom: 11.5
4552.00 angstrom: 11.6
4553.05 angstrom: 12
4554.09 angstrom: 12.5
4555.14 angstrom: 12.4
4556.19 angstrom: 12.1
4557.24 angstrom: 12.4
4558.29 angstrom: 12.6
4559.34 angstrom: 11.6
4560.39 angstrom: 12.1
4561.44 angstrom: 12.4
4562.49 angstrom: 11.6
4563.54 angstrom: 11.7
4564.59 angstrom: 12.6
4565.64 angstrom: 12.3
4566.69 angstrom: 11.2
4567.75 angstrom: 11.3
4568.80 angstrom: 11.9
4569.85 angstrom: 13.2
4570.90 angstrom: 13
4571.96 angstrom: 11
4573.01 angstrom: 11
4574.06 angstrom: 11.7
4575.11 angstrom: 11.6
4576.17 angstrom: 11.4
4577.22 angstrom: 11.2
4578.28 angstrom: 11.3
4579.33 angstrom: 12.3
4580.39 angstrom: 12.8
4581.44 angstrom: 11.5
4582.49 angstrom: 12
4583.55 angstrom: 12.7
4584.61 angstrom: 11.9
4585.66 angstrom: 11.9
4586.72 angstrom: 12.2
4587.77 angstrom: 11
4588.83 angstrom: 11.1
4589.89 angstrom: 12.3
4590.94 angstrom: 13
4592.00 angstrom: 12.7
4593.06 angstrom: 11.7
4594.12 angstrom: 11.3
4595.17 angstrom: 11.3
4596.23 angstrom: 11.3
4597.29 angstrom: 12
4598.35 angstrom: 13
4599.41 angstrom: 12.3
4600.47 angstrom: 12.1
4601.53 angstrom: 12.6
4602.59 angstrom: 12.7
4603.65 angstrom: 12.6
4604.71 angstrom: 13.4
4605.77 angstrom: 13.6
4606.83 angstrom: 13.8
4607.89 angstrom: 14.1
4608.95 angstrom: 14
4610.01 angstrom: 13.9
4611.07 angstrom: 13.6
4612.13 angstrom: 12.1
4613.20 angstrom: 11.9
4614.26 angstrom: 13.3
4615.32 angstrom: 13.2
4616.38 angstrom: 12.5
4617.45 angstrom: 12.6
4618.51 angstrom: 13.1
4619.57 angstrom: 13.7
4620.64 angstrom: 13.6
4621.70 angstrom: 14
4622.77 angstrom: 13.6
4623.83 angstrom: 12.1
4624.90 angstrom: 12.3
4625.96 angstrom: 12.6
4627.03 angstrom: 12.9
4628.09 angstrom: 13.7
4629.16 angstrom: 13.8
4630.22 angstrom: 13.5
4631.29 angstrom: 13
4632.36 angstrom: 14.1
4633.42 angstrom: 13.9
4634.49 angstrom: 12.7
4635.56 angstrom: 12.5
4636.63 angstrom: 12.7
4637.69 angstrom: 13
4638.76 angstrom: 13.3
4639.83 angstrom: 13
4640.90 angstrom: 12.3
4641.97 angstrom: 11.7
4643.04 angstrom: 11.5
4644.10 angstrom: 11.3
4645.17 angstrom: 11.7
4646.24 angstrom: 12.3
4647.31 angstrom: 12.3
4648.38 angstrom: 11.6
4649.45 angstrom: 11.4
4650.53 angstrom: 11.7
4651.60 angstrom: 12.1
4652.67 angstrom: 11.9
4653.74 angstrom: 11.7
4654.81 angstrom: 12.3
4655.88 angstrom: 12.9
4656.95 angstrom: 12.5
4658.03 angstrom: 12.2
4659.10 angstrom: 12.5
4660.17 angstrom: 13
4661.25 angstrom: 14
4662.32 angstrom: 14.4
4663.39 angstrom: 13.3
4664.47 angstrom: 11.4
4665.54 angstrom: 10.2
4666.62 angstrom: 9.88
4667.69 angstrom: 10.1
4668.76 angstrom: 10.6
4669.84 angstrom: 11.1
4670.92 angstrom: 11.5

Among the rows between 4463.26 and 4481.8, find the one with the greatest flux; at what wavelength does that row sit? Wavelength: 4481.28 angstrom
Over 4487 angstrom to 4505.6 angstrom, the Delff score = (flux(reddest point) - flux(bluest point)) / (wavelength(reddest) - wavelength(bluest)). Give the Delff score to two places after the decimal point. 0.16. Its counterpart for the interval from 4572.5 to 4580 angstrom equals 0.21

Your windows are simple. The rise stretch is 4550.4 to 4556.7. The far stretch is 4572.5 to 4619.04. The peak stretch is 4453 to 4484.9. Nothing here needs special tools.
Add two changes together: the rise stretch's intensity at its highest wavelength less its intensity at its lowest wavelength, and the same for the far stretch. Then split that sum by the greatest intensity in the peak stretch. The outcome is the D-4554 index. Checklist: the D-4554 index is 0.22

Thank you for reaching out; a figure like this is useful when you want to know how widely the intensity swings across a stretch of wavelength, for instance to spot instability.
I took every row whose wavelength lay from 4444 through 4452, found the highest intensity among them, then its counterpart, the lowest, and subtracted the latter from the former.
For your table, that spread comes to 2.6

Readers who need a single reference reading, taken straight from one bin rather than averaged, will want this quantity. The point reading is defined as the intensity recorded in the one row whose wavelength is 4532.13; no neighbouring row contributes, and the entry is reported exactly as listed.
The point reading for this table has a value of 11.1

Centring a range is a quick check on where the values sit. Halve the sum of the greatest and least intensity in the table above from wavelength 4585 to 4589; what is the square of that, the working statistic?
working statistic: 135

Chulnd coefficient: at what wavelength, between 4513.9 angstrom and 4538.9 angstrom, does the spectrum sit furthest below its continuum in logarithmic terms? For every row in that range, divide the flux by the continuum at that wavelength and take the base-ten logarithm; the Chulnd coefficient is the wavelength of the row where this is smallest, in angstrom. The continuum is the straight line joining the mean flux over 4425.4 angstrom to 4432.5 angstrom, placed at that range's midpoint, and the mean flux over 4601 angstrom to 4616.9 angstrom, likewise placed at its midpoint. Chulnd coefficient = 4529.00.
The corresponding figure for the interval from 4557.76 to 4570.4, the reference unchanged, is 4566.69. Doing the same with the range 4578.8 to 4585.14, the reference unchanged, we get 4581.44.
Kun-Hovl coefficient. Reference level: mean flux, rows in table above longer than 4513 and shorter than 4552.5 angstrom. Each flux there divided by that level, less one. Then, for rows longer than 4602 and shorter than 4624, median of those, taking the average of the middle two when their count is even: 0.16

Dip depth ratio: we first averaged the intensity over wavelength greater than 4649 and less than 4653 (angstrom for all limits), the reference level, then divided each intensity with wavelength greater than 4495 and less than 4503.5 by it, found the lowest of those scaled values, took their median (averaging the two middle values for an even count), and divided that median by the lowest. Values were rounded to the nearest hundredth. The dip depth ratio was 1.03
